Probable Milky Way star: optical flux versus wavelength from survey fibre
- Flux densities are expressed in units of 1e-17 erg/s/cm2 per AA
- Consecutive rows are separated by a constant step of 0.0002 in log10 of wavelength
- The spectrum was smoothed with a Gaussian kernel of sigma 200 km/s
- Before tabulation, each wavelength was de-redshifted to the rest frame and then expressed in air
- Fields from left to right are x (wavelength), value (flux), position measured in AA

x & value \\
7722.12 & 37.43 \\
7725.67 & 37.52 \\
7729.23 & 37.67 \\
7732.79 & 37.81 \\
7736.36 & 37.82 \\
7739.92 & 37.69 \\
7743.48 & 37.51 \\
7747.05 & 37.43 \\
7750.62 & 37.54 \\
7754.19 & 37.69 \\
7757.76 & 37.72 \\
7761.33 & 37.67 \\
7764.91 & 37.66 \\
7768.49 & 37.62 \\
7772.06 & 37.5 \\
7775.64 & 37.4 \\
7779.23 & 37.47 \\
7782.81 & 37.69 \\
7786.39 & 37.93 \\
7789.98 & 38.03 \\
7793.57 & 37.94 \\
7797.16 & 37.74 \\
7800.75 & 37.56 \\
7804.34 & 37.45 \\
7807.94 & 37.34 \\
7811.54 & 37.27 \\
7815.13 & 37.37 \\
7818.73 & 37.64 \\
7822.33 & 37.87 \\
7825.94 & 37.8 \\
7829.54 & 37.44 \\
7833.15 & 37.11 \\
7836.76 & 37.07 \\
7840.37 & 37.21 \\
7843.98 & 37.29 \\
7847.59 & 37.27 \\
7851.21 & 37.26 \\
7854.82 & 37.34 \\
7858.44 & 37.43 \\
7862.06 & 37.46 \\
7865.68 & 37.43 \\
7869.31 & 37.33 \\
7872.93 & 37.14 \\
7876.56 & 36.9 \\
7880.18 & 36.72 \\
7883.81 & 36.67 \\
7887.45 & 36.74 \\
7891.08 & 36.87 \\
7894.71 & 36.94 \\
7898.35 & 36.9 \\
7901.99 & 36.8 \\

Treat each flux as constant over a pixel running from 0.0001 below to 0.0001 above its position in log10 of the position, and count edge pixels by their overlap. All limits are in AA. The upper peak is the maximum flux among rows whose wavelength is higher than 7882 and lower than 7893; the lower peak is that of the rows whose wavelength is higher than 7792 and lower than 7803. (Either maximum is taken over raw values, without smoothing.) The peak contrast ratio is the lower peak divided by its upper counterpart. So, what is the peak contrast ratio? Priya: 1.029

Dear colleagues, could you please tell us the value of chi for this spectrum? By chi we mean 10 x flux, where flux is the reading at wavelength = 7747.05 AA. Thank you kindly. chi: 374.3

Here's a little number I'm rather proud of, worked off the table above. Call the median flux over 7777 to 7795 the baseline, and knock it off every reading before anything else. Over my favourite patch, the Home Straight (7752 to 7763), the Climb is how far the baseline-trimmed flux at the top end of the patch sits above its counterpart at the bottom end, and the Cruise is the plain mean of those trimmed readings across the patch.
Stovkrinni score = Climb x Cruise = 0.00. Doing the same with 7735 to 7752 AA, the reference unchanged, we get 0.09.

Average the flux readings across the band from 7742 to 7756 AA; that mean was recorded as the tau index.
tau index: 37.54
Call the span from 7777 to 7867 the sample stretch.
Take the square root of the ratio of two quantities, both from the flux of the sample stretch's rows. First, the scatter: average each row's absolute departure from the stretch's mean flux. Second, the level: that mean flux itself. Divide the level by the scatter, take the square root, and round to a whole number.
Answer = 13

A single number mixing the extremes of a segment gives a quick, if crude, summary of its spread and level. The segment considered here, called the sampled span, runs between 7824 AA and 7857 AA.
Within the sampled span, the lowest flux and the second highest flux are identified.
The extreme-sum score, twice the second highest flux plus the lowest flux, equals 112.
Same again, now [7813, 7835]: 113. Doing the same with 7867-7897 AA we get 111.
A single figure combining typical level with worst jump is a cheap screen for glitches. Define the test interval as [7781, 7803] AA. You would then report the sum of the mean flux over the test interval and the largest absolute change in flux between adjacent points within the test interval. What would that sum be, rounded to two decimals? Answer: 38.06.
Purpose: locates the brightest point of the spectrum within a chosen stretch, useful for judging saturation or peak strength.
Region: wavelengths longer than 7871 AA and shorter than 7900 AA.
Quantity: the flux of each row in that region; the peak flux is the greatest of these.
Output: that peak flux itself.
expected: 37.14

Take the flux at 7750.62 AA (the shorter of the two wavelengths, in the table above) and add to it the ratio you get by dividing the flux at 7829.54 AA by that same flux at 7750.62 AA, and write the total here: 38.5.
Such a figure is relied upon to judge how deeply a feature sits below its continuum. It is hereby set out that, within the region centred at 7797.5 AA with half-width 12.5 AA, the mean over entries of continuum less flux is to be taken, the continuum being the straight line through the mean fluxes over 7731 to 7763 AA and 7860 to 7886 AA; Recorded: -0.28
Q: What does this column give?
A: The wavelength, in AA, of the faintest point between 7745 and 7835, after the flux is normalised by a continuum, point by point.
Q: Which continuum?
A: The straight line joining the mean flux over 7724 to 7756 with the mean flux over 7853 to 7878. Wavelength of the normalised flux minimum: 7833.15 AA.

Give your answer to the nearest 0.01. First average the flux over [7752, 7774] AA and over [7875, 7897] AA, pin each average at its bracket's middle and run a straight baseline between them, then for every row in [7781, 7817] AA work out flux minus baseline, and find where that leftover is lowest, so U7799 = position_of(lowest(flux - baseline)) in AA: 7811.54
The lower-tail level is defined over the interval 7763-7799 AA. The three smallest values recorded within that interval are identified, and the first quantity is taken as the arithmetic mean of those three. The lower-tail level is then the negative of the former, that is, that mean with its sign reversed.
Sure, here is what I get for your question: -37.5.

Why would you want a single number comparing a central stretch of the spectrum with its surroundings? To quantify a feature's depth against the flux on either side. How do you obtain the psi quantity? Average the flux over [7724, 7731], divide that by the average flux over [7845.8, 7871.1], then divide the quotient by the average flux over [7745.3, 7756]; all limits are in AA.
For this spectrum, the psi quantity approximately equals 0.0268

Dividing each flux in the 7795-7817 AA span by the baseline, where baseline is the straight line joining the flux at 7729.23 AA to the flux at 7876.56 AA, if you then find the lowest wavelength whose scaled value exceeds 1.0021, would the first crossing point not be 7797.16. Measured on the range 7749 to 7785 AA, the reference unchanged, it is 7754.19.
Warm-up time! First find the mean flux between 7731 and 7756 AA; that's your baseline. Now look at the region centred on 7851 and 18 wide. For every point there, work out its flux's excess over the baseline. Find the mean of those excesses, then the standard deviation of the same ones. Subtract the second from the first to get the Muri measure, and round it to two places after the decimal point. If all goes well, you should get -0.39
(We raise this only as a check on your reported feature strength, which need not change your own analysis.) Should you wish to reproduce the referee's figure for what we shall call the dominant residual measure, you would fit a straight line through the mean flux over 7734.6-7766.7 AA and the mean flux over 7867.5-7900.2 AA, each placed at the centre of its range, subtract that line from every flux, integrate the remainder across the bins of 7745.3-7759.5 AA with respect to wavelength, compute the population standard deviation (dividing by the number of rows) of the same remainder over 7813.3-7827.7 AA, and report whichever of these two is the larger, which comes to 0.21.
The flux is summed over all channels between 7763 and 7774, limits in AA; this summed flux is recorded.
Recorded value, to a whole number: 113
